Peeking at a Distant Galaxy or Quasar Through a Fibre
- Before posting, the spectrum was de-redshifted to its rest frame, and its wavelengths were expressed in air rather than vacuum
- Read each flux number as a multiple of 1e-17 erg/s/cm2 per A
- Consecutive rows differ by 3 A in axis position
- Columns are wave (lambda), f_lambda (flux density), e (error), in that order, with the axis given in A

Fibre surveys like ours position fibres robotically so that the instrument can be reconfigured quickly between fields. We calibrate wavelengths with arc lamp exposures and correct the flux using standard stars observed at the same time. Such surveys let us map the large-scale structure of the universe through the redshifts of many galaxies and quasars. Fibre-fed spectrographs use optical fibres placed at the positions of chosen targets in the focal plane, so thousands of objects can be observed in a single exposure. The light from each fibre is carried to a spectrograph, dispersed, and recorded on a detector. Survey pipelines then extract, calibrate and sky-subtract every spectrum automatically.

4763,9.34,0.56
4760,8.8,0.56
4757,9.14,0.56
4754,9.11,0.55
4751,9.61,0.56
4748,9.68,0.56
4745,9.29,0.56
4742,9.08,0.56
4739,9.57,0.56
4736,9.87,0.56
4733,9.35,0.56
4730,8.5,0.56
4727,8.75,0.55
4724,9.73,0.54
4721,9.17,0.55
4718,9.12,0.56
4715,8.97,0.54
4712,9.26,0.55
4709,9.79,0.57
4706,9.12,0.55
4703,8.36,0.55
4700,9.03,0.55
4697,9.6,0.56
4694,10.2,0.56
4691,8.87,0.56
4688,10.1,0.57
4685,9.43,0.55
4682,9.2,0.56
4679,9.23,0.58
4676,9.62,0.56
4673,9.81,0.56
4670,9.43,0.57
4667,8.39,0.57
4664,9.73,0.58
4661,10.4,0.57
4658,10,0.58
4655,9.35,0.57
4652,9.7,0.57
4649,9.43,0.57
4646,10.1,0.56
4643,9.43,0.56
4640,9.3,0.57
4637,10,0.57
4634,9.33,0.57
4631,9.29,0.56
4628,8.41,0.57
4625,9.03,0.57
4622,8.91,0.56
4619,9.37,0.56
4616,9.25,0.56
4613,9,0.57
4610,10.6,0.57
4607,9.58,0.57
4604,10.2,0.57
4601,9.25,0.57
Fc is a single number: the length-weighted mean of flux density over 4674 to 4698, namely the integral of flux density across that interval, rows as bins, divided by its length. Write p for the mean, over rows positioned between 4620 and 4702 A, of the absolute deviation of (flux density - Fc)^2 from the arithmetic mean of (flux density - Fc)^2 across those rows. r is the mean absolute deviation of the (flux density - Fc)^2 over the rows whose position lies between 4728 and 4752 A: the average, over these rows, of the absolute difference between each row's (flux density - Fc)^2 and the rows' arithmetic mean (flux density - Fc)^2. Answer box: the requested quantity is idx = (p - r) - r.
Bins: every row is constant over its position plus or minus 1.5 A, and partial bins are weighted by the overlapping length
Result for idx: -0.21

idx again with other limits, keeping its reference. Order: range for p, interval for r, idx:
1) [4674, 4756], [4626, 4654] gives -0.29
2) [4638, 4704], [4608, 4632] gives -0.48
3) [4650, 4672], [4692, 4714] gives -0.26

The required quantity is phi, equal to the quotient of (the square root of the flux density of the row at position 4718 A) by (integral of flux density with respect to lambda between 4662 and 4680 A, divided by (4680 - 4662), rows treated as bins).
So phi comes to 0.321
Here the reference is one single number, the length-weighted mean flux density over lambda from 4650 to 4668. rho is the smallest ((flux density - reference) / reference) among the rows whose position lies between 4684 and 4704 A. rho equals -0.131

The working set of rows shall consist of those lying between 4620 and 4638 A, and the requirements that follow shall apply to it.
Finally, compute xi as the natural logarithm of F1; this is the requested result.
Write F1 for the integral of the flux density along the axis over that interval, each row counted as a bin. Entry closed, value 5.10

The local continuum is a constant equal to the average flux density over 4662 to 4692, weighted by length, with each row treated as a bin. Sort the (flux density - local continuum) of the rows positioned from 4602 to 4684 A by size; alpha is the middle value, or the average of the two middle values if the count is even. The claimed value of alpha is 0.02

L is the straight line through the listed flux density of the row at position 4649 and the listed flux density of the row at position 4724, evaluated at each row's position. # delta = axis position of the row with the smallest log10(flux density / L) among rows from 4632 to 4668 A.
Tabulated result 4667 A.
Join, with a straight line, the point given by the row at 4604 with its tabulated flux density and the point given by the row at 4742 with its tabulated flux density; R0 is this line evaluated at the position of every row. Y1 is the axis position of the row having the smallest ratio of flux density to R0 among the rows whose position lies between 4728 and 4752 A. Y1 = 4730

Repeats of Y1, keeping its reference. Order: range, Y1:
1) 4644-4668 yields 4667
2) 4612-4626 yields 4622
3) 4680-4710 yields 4703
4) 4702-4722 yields 4703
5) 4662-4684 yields 4667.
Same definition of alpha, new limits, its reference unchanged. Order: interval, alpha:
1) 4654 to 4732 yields -0.10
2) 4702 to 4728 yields -0.29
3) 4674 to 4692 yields -0.08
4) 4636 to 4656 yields 0.02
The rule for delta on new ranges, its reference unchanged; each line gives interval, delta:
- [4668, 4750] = 4703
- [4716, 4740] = 4730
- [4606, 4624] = 4622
